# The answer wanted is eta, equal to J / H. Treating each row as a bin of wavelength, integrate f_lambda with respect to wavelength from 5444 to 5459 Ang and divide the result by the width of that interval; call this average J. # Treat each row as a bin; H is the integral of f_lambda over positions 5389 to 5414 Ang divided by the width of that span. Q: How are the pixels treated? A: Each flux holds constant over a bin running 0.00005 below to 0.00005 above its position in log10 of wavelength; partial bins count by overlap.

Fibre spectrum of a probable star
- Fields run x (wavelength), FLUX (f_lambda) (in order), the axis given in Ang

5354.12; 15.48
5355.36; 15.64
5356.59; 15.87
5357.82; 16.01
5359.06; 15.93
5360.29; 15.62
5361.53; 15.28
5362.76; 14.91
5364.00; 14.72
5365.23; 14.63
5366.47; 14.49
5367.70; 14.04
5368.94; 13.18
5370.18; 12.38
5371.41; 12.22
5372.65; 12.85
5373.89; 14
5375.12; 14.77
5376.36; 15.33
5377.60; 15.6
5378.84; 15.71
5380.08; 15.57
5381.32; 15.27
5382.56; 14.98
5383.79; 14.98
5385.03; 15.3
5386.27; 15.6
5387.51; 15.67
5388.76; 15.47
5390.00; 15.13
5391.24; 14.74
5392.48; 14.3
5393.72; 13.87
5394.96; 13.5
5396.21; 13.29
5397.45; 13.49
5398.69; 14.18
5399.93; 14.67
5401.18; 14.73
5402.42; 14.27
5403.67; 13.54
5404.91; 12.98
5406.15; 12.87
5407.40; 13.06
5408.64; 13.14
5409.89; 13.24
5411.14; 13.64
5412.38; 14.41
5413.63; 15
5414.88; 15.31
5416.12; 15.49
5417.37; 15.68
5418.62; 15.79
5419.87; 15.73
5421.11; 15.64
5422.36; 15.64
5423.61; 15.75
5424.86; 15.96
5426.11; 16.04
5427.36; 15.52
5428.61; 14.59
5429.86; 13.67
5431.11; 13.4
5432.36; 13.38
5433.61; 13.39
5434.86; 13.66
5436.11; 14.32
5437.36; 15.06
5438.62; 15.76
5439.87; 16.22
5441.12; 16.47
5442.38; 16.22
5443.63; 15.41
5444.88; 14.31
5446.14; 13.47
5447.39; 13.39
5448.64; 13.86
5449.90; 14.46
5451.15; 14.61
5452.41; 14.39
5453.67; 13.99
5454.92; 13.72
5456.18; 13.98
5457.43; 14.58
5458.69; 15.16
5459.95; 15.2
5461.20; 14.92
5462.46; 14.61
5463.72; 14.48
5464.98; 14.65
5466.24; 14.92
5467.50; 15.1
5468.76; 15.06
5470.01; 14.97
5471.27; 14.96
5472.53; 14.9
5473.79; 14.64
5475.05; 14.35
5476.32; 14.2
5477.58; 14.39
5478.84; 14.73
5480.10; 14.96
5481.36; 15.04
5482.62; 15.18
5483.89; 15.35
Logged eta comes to 1.02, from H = 13.9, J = 14.2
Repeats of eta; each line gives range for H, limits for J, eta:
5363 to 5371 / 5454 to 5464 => 1.05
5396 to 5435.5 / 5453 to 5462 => 1.01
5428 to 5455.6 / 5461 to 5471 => 1.03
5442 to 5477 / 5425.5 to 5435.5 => 0.97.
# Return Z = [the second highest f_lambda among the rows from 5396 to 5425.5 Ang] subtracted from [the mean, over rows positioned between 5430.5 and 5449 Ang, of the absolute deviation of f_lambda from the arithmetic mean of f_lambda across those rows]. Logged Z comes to -14.7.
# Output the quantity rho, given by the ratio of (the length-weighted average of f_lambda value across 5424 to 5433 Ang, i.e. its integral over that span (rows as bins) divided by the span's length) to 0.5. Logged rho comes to 29.4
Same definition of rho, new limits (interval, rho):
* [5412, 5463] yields 29.7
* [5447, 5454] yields 28.3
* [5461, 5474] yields 29.7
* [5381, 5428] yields 29.4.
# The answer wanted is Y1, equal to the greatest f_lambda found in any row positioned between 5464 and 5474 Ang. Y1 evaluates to 15.1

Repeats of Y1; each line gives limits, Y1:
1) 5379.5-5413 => 15.67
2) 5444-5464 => 15.2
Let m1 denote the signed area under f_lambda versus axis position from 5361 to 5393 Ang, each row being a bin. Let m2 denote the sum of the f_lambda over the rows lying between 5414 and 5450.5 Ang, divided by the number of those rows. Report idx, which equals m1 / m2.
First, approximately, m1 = 469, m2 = 15.0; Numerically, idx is 31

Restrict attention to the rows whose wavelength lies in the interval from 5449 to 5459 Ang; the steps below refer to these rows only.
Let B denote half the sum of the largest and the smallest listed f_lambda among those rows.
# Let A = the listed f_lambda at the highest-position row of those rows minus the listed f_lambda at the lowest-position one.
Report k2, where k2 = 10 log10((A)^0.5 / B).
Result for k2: -12.4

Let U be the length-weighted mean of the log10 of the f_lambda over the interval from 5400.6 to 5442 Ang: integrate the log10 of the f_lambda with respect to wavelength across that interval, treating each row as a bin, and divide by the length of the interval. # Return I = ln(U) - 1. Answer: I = -0.848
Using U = 1.16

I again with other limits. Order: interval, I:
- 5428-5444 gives -0.846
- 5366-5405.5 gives -0.854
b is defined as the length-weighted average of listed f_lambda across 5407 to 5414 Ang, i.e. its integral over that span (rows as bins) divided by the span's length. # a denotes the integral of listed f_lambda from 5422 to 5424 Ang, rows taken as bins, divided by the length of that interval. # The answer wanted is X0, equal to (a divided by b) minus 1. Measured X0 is 0.14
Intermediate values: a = 15.7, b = 13.7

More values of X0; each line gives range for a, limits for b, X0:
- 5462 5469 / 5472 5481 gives 0.01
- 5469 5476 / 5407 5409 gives 0.12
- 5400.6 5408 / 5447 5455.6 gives -0.04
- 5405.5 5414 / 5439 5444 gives -0.16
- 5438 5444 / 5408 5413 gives 0.18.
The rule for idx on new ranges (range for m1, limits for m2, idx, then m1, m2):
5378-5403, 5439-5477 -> 25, 369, 14.7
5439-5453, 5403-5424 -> 14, 207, 14.5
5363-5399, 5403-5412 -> 39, 521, 13.2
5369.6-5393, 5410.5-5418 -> 23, 345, 14.9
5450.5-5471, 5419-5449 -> 20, 300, 14.9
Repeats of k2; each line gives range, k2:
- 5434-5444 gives -10.6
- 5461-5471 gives -18.2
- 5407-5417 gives -9.6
